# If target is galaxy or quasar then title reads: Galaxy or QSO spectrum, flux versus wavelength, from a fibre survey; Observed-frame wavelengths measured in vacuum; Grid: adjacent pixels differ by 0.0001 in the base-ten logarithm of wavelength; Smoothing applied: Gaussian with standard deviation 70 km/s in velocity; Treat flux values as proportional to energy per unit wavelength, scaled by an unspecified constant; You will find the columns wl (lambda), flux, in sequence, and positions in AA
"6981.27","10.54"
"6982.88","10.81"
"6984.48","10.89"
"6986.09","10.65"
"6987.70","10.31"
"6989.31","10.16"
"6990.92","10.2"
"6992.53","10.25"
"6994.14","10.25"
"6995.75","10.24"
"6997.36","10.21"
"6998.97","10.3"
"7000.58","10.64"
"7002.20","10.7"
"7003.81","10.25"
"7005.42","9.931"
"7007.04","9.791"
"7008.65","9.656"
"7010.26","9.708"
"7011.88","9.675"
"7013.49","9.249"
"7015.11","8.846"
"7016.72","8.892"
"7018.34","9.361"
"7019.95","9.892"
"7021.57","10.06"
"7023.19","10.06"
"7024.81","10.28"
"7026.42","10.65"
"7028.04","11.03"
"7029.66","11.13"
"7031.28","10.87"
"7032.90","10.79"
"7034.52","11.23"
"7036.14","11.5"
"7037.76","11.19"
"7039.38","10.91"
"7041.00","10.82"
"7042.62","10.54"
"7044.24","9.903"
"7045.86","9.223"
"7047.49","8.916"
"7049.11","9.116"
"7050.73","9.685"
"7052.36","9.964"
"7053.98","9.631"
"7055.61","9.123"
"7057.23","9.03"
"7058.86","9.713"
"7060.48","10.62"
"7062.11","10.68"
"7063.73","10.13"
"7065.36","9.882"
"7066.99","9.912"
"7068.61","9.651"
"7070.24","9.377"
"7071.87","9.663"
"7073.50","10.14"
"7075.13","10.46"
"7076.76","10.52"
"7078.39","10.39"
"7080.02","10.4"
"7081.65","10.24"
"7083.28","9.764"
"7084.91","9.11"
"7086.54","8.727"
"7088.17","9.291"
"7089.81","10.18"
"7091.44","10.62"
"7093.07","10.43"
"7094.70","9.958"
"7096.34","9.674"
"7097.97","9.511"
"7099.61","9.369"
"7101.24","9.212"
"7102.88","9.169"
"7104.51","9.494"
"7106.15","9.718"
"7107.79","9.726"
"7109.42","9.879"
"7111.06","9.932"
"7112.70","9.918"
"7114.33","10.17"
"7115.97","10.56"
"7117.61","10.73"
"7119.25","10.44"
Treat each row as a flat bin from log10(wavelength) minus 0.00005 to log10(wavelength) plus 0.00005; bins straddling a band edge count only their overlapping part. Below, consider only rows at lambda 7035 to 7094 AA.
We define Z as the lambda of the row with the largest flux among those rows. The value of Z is 7036.14 AA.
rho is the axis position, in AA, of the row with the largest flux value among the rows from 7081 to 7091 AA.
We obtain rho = 7081.65 AA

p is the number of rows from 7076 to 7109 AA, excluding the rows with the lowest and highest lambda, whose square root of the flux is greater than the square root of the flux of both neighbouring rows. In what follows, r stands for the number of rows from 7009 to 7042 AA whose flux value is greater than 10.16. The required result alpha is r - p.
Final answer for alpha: 9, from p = 2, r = 11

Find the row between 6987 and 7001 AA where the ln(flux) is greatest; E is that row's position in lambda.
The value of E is 7000.58 AA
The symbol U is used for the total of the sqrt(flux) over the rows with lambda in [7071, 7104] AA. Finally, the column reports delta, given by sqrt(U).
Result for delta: 7.92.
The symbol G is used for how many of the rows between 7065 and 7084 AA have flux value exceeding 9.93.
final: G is 6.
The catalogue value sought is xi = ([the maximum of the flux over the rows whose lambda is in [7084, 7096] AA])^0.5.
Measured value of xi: 3.26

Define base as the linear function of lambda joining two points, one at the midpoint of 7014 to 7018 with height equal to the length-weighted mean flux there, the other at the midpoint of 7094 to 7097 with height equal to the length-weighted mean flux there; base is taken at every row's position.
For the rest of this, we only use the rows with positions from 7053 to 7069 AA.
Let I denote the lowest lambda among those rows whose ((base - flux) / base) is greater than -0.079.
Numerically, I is 7053.98 AA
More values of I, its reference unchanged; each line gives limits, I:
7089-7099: 7089.81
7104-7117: 7104.51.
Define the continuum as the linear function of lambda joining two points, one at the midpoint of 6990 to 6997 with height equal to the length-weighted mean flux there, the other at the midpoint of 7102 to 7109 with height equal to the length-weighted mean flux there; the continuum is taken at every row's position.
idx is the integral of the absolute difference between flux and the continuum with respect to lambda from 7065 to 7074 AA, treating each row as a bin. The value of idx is 1.8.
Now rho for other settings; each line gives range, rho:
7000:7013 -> 7002.20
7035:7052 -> 7036.14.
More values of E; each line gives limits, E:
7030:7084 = 7036.14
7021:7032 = 7029.66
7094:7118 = 7117.61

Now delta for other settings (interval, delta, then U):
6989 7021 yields 7.93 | 62.9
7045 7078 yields 7.91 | 62.5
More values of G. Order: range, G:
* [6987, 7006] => 12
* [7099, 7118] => 4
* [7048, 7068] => 4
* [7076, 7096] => 8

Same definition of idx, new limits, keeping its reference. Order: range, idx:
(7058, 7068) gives 3.9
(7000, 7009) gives 3.1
